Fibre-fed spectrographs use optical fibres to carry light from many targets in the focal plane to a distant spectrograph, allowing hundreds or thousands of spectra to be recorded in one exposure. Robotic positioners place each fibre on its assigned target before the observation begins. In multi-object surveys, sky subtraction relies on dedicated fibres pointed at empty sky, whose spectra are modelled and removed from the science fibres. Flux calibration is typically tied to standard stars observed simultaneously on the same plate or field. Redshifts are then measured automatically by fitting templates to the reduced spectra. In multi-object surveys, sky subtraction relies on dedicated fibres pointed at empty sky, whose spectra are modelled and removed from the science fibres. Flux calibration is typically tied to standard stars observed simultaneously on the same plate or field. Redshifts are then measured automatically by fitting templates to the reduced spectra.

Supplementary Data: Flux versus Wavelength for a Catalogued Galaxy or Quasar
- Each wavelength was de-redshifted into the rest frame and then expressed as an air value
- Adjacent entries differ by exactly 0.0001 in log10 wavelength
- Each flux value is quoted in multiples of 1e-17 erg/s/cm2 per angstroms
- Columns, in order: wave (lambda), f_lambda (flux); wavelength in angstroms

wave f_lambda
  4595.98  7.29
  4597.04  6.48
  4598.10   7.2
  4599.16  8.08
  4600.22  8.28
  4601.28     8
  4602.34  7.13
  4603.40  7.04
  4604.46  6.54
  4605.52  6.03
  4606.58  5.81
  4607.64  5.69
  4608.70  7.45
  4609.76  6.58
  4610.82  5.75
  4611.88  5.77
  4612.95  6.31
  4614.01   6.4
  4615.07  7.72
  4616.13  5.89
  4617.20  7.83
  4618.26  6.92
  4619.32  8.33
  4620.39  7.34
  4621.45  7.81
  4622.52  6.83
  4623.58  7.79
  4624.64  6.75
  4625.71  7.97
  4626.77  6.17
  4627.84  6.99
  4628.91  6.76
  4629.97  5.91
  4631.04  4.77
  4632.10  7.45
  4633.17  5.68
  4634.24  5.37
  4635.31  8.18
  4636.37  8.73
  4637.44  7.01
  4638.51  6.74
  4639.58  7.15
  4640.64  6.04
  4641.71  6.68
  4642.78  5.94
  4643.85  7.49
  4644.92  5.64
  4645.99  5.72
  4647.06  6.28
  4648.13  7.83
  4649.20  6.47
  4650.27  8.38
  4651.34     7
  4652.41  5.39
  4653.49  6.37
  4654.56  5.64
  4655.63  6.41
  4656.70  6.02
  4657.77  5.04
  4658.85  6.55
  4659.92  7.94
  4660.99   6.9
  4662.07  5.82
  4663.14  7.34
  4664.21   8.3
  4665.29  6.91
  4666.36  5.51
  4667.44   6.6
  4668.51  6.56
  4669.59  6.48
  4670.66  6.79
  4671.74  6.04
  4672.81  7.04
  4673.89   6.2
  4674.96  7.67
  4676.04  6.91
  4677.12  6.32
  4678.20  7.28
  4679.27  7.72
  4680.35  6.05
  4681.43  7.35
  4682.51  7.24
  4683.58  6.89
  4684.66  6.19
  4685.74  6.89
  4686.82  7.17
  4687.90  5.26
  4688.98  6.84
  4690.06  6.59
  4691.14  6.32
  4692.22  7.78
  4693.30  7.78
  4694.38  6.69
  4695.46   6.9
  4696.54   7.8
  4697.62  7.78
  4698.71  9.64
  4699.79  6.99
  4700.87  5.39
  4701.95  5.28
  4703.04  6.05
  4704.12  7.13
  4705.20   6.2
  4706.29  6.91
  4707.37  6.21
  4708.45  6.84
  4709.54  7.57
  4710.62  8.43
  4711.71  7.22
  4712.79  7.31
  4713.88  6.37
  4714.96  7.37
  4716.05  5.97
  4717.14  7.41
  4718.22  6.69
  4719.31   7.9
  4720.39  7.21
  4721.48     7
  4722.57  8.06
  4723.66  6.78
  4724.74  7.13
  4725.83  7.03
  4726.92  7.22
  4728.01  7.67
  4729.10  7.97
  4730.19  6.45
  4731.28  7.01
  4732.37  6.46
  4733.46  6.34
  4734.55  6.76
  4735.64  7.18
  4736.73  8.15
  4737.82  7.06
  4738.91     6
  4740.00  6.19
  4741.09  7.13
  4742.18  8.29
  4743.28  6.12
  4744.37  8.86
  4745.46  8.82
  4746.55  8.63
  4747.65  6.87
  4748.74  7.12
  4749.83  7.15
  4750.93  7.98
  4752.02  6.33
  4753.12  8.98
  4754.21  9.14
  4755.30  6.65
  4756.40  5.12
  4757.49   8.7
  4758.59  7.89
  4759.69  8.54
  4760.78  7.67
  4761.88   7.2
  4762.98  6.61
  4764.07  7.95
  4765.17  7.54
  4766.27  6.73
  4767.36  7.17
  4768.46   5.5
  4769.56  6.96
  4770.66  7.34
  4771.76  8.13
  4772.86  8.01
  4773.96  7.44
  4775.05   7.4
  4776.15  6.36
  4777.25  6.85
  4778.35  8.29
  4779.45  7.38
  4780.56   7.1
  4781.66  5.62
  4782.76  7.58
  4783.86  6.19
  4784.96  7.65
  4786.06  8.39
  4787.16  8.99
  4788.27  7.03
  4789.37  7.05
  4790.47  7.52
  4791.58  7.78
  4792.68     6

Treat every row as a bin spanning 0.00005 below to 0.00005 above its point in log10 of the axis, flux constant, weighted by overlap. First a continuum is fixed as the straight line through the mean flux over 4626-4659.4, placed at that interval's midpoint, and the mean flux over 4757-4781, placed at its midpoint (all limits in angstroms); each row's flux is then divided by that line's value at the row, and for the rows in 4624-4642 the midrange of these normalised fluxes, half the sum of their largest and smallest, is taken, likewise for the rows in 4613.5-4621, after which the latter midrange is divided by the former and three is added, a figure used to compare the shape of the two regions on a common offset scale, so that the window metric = 4.07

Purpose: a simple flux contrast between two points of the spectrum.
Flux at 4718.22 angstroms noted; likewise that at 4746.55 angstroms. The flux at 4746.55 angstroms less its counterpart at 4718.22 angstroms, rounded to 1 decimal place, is 1.9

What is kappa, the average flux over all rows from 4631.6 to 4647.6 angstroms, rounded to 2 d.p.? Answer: 6.67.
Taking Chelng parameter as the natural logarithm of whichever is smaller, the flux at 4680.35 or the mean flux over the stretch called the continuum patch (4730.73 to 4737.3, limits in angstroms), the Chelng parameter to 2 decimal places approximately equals 1.80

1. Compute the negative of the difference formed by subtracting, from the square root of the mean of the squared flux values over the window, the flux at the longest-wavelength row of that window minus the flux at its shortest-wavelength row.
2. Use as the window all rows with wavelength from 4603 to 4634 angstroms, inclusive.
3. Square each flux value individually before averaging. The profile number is -8.11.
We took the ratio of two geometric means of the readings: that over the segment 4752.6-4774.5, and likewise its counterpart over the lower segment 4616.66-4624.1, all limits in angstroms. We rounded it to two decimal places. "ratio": 0.98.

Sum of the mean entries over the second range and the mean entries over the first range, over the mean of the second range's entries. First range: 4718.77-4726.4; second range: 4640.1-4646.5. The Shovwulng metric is 2.17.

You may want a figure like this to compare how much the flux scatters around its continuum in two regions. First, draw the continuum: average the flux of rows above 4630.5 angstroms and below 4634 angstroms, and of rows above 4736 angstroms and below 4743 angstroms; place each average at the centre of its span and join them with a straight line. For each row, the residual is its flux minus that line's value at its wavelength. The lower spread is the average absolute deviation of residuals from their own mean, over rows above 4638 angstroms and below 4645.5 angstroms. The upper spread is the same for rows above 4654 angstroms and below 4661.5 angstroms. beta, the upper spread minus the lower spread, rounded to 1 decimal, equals 0.1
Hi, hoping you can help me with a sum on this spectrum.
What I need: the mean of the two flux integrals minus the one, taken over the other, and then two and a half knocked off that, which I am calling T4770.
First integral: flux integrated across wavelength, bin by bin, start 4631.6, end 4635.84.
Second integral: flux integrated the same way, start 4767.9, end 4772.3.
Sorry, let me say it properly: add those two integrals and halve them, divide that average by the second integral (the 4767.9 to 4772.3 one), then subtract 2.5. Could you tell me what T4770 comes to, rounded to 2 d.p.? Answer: -1.54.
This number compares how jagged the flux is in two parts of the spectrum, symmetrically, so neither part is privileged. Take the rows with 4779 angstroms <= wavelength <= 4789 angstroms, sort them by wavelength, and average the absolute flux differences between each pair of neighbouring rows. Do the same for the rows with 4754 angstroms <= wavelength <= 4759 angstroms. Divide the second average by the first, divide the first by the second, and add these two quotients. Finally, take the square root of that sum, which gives 1.51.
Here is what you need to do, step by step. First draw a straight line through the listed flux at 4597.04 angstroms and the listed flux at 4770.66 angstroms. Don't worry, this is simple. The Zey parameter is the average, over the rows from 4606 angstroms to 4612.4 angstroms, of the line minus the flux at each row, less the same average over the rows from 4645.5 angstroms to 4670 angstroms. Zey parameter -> 0.17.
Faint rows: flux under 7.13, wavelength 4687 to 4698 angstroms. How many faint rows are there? 6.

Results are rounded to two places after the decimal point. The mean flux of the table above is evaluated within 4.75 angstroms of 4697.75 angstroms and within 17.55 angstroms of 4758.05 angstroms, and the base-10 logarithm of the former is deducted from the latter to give 6.65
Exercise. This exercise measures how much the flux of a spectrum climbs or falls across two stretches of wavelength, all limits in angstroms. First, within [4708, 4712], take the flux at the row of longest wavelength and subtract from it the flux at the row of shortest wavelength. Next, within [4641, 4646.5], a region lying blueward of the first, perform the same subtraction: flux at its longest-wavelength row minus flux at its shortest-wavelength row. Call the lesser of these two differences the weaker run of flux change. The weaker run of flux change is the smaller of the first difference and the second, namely -1.0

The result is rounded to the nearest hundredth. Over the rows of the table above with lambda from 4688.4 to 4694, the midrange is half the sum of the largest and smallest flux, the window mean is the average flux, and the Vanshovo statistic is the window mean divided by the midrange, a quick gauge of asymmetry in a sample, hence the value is 1.00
